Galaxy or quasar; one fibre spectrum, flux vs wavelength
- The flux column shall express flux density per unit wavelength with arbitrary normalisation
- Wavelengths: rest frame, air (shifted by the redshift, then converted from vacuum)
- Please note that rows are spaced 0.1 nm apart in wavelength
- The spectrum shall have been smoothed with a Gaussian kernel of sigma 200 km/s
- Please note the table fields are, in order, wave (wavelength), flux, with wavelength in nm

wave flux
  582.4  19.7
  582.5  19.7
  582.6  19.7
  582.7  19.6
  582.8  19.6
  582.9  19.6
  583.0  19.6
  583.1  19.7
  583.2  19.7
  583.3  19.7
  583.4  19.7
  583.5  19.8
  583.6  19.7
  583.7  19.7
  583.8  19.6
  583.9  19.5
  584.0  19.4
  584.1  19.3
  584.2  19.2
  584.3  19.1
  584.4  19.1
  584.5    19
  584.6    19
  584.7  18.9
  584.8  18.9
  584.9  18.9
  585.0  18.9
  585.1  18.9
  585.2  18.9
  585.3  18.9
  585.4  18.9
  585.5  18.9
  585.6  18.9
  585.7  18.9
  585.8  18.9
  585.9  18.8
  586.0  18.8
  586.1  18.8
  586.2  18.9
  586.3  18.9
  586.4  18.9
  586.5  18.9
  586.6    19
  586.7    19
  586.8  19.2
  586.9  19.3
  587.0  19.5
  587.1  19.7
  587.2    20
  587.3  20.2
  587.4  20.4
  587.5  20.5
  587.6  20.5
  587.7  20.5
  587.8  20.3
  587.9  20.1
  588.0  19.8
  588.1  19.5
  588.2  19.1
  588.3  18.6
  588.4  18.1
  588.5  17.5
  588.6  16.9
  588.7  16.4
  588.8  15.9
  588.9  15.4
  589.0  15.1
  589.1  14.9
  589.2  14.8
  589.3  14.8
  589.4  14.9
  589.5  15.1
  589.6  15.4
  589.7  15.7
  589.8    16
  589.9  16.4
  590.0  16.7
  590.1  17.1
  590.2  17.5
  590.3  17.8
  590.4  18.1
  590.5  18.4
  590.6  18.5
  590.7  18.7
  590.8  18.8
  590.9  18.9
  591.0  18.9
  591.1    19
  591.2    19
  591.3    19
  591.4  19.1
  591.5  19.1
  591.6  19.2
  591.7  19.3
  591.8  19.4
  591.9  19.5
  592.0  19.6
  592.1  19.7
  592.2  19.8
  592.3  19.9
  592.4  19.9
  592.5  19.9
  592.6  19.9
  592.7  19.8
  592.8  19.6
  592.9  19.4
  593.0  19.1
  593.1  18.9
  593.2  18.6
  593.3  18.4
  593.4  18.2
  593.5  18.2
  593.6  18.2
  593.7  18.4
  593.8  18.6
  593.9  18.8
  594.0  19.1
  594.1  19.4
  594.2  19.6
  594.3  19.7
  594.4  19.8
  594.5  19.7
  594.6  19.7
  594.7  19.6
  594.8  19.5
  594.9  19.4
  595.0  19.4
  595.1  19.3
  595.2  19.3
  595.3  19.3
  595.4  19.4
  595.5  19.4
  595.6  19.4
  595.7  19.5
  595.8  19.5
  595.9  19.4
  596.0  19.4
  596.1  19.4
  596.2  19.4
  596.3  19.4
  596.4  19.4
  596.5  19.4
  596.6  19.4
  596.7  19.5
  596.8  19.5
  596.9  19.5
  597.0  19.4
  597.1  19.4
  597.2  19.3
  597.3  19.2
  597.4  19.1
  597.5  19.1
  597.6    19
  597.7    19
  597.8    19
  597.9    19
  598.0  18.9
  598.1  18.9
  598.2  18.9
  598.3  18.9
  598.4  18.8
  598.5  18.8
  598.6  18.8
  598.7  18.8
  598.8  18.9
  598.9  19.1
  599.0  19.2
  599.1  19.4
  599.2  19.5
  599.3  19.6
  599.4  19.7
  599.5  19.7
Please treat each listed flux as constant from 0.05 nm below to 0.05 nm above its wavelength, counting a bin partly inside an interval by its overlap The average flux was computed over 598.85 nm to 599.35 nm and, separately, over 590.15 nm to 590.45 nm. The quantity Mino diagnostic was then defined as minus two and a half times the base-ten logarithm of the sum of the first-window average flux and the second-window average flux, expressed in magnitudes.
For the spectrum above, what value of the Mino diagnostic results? -3.93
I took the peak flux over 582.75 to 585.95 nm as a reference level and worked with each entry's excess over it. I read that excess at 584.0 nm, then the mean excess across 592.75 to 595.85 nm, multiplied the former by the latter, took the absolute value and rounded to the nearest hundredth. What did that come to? 0.25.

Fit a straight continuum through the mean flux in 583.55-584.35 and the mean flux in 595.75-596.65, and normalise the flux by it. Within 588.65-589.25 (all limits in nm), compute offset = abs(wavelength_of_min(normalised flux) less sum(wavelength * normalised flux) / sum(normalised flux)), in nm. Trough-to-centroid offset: 0.26 nm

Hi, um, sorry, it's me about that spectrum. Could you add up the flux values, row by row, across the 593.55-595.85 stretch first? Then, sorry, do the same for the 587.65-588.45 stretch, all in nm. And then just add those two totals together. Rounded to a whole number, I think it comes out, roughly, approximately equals 600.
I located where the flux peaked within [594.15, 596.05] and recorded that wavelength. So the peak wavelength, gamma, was 594.4 nm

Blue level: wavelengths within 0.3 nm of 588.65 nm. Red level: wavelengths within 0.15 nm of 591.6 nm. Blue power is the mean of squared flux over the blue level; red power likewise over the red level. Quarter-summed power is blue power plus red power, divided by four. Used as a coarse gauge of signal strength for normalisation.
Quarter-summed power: 162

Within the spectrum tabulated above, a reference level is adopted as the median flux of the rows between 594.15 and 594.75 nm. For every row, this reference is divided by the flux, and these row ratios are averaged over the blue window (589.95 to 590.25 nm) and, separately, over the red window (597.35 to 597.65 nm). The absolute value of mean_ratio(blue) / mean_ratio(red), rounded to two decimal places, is 1.12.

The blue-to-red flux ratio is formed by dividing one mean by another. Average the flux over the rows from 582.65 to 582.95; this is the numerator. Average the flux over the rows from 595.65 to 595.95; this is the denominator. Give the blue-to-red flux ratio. 1.01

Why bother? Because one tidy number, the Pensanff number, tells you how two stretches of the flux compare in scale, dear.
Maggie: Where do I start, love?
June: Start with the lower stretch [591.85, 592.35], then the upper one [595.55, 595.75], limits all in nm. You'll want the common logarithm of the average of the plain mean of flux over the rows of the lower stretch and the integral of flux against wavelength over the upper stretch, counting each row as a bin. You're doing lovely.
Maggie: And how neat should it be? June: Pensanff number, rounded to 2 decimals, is 1.07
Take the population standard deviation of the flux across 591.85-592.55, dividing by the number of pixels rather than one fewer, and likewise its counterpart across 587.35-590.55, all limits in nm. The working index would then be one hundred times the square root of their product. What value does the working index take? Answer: 54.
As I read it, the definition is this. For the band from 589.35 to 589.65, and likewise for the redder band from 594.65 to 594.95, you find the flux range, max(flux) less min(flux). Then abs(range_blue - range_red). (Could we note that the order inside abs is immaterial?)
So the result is 0.30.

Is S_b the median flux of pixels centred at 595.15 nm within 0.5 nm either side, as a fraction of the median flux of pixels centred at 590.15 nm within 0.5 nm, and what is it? 1.12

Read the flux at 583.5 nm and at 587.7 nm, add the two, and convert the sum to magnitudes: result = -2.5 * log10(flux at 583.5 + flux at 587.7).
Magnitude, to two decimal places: -4.01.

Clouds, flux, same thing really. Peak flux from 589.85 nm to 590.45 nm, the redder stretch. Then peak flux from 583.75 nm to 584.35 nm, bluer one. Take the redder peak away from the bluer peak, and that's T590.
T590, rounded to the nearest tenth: 1.5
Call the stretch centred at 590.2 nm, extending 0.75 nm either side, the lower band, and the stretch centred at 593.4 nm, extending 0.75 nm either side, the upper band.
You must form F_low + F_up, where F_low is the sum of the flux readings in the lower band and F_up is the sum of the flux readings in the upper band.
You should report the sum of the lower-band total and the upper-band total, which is 542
